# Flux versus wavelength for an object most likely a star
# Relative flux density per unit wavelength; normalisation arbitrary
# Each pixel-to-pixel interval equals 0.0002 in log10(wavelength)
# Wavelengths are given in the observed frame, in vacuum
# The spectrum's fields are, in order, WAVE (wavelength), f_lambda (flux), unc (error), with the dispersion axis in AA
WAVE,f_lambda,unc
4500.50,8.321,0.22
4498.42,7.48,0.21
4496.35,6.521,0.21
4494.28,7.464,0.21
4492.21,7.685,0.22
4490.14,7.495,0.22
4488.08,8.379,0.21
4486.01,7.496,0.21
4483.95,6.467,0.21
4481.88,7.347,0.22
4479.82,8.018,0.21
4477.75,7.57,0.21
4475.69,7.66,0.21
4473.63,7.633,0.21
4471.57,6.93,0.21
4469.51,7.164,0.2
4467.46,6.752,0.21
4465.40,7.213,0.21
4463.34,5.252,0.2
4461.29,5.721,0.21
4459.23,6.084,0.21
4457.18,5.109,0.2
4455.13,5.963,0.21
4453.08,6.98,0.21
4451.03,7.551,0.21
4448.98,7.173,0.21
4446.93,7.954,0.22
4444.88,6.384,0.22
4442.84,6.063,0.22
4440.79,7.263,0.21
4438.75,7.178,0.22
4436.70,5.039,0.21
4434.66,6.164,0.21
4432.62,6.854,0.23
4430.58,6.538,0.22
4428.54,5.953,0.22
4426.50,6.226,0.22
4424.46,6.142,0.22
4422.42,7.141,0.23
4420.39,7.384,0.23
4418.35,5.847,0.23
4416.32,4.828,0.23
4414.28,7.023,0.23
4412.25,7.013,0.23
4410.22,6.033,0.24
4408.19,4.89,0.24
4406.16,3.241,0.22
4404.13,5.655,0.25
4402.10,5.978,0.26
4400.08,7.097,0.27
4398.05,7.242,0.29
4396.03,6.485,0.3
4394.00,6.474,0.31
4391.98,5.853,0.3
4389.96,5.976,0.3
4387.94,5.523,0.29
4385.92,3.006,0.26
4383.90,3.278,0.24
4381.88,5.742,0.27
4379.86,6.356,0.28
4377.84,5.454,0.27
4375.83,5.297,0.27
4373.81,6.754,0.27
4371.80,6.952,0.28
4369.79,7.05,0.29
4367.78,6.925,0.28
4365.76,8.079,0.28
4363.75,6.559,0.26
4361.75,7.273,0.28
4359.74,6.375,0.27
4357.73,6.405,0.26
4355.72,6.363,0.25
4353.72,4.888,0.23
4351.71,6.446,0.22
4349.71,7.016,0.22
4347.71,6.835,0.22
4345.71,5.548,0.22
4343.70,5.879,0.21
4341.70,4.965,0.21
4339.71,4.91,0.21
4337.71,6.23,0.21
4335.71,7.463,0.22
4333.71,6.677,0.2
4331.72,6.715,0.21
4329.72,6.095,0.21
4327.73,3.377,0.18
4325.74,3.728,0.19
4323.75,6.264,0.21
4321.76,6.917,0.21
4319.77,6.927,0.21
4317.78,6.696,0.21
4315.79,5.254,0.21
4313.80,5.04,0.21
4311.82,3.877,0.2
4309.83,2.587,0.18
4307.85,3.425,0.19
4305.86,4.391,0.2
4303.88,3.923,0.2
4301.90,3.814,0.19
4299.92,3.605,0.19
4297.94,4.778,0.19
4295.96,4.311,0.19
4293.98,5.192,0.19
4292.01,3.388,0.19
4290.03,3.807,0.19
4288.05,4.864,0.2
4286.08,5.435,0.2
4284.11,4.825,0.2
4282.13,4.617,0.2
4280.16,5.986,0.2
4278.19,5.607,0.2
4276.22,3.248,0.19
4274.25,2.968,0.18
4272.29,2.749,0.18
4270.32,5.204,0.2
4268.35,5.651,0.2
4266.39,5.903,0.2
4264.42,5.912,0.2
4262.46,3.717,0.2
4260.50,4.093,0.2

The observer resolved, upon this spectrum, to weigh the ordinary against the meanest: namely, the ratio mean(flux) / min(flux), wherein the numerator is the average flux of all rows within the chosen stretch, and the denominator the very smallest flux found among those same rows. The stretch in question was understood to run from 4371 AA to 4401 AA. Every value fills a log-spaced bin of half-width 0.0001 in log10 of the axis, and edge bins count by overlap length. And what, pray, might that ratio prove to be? 1.94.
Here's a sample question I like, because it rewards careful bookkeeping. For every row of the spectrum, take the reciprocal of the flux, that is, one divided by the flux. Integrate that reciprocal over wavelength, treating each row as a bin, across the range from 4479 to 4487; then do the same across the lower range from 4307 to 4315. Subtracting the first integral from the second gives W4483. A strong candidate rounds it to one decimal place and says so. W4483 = 1.1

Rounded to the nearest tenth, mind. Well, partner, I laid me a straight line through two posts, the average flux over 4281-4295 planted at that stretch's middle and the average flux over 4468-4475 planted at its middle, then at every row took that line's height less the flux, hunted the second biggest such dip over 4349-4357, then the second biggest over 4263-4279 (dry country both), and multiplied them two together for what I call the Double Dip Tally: -1.1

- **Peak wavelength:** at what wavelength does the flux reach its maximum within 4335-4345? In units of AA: 4335.71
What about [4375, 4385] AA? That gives 4379.86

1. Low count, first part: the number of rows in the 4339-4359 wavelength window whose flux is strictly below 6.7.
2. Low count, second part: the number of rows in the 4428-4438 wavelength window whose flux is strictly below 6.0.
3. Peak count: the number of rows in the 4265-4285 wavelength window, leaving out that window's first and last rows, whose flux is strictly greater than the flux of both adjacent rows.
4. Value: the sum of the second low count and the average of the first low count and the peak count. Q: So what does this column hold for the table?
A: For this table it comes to 6.5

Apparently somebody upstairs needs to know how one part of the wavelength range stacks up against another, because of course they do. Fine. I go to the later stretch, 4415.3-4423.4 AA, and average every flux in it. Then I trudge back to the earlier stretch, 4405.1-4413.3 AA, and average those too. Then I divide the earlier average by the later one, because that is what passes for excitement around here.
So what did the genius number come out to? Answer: 0.84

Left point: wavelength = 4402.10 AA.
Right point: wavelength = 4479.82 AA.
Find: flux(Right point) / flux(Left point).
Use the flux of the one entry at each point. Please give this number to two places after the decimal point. 1.34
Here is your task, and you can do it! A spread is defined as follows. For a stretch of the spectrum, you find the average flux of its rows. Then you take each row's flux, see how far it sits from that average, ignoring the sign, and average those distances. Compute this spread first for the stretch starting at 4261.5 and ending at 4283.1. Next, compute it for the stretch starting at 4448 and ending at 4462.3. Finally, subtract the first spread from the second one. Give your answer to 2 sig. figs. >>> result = -0.37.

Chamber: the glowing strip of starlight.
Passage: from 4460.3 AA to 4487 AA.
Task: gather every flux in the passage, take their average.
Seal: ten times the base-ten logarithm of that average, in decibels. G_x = 8.5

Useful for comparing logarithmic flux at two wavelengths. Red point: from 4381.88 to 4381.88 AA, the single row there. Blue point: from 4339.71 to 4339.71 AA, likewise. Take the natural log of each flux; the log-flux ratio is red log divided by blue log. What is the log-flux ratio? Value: 1.1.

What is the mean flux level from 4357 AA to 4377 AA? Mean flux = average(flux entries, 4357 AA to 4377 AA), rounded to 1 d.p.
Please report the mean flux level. 6.8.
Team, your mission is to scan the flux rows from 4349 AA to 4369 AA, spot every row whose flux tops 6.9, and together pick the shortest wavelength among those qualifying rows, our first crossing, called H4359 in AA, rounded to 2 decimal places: 4349.71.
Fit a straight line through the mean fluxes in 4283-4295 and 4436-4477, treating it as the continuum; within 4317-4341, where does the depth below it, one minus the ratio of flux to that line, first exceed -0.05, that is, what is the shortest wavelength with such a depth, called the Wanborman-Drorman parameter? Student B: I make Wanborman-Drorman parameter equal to 4325.74 AA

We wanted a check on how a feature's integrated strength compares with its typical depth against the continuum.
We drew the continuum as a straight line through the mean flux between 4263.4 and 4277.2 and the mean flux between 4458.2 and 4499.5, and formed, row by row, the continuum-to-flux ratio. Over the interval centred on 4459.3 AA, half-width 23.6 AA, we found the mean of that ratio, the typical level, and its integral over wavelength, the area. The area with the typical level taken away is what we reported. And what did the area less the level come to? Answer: 48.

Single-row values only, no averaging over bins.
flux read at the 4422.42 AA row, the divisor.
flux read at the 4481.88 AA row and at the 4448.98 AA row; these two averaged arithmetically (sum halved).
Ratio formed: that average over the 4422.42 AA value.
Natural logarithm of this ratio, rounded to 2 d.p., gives 0.02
